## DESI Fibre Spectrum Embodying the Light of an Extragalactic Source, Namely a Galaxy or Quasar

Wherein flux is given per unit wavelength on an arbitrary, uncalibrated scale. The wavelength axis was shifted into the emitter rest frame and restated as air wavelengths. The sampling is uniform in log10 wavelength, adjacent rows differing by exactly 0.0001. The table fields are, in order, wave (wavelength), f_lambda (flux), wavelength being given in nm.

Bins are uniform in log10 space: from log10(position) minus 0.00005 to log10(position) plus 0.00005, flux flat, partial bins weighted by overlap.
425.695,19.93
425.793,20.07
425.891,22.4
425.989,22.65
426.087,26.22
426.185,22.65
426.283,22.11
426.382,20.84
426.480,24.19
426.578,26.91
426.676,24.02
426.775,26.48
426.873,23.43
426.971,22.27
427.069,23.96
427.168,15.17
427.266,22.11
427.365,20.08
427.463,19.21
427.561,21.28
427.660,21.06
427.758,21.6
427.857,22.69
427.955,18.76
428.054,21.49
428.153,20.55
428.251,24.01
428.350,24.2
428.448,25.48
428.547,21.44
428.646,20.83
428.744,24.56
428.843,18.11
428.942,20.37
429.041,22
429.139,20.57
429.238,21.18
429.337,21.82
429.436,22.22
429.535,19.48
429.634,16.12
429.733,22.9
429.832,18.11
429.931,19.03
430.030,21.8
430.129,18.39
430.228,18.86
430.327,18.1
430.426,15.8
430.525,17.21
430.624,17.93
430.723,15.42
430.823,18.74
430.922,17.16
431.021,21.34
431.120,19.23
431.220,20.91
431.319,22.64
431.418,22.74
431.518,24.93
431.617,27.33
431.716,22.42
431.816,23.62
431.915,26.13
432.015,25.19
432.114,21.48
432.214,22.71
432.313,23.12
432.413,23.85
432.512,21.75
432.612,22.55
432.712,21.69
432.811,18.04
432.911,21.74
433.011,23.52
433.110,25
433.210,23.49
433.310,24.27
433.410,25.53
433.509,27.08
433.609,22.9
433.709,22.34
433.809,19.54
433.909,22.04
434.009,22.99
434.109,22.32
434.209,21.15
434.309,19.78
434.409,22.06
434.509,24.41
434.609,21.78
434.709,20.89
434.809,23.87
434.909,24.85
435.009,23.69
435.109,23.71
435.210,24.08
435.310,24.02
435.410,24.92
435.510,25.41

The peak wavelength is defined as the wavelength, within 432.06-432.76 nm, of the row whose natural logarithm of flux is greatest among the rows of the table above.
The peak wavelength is 432.413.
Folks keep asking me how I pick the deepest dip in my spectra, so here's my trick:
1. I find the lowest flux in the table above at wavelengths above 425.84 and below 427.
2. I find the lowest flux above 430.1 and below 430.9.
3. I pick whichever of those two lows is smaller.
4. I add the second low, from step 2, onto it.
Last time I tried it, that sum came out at 30.8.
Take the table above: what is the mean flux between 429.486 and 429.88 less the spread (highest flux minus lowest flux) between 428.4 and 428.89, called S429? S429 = 11.8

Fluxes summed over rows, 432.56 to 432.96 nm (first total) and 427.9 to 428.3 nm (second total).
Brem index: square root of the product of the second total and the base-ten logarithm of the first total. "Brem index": 12.8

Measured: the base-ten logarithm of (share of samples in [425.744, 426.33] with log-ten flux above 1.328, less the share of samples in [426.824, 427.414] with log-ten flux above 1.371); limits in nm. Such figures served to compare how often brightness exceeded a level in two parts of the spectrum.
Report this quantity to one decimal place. -0.2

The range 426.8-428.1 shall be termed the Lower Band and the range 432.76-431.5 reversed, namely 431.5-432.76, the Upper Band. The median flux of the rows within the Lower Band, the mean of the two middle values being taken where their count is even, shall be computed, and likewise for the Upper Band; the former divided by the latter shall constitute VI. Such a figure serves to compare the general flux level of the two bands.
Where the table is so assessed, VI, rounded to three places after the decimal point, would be 0.929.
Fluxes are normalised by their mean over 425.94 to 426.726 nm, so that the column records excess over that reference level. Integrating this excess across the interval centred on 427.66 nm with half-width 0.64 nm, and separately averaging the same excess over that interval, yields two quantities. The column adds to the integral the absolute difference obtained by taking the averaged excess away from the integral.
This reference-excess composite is -2.8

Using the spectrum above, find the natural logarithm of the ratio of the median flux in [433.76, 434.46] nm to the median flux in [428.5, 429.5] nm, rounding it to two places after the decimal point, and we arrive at 0.03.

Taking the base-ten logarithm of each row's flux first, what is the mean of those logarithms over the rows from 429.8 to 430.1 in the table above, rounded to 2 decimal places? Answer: 1.29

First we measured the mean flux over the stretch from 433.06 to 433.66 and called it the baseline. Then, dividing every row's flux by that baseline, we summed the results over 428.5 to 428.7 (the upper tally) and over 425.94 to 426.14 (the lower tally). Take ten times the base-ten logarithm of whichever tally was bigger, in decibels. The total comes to 3.0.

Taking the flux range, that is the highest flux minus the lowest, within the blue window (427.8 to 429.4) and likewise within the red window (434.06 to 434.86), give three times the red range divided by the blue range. 1.9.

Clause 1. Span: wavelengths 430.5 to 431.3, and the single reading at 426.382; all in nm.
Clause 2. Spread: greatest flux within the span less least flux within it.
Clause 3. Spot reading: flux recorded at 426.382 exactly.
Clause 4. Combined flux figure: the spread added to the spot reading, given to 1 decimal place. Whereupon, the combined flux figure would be 26.8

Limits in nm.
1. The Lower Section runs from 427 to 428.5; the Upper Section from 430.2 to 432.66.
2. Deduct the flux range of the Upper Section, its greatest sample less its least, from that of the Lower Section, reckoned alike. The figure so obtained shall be -1.6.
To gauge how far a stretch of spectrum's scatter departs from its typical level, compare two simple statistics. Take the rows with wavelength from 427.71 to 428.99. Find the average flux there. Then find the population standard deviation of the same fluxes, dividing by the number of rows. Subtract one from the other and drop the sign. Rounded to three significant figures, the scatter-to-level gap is 19.7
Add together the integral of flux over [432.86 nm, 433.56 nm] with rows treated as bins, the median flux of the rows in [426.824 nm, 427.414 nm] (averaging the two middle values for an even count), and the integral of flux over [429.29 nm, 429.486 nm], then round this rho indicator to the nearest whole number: 44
